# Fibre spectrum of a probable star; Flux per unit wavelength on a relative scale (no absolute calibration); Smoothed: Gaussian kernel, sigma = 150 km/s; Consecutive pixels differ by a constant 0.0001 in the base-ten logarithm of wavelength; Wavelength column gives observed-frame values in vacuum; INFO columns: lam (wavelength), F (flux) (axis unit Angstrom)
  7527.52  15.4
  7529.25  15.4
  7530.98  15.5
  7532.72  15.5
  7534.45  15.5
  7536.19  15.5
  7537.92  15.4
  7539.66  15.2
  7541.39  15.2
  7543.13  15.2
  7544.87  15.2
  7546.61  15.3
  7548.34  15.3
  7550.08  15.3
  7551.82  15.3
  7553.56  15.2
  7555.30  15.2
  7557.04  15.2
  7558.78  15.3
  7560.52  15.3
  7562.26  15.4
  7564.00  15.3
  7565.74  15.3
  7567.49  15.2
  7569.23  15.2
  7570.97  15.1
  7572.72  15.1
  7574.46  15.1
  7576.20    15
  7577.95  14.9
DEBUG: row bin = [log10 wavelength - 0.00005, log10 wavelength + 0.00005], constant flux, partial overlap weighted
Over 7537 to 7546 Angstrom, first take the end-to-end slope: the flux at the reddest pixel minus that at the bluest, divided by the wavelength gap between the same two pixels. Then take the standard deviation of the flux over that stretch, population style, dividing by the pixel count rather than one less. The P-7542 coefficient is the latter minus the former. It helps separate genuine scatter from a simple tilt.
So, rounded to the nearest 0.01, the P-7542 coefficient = 0.11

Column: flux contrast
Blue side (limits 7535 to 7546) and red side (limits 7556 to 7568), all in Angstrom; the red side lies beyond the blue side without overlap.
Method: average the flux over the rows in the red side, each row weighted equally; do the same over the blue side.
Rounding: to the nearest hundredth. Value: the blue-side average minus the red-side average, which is 0.00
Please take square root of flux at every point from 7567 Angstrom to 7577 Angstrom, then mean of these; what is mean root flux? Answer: 3.89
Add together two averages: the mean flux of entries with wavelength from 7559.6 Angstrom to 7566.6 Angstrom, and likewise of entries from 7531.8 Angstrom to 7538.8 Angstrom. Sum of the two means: 30.8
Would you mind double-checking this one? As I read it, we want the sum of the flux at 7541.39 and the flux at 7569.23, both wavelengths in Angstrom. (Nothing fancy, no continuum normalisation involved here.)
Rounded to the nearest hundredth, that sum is 30.40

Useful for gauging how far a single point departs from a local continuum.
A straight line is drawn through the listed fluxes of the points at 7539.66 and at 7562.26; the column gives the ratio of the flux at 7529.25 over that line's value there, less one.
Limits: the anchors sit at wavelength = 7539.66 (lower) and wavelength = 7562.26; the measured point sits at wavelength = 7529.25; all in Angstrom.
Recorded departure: 0.019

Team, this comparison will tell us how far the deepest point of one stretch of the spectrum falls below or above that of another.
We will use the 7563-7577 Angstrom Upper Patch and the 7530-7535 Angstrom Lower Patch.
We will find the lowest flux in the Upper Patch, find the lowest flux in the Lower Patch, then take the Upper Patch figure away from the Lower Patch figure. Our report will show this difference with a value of 0.50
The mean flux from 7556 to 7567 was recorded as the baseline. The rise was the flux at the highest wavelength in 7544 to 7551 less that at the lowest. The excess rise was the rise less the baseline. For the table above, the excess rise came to -15.2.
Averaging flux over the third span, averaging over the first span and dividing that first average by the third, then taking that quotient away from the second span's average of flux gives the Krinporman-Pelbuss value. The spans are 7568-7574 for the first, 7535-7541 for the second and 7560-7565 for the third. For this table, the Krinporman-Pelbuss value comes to 14.38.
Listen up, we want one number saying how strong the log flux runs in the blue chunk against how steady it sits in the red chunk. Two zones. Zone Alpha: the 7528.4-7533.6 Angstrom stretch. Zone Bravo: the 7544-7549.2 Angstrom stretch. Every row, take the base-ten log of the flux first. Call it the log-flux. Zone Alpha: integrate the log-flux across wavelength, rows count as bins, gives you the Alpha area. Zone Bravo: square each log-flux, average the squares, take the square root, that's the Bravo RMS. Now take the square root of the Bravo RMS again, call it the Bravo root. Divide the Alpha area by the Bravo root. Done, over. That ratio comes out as 5.69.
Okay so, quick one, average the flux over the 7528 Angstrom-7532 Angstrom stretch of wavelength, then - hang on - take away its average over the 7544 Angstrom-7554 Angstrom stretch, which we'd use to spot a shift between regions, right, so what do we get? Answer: 0.18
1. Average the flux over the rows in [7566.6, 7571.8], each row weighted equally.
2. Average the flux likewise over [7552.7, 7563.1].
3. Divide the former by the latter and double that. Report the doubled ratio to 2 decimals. 1.99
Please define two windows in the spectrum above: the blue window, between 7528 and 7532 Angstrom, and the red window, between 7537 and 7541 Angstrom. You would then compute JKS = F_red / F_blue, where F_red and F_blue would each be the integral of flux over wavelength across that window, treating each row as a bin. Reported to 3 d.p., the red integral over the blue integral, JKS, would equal 0.991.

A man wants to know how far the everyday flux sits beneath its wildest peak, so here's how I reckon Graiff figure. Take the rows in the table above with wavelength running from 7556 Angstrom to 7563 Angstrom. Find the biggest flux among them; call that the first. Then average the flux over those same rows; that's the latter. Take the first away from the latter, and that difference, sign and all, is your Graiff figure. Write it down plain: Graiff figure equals -0.10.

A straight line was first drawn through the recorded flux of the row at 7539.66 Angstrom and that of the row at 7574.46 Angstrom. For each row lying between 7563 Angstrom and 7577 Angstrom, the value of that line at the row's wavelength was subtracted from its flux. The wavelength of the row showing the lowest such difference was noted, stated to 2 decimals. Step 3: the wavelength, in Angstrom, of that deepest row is 7576.20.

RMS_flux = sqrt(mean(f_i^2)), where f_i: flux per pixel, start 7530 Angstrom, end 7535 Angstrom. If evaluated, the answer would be 15.5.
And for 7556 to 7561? 15.3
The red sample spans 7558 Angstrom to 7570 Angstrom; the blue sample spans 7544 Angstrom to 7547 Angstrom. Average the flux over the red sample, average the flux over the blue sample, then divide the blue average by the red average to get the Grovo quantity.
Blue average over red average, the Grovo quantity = 1.00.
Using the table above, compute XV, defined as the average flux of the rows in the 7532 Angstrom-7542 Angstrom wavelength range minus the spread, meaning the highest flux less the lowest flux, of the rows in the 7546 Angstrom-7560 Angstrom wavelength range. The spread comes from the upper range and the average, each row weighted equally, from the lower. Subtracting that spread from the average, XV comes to 15.3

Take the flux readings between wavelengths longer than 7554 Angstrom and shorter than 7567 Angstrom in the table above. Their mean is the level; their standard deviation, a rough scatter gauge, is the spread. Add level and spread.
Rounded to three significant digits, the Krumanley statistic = 15.3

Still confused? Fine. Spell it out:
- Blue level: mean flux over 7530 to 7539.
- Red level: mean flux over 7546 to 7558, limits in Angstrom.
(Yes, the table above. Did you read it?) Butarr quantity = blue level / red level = 1.01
